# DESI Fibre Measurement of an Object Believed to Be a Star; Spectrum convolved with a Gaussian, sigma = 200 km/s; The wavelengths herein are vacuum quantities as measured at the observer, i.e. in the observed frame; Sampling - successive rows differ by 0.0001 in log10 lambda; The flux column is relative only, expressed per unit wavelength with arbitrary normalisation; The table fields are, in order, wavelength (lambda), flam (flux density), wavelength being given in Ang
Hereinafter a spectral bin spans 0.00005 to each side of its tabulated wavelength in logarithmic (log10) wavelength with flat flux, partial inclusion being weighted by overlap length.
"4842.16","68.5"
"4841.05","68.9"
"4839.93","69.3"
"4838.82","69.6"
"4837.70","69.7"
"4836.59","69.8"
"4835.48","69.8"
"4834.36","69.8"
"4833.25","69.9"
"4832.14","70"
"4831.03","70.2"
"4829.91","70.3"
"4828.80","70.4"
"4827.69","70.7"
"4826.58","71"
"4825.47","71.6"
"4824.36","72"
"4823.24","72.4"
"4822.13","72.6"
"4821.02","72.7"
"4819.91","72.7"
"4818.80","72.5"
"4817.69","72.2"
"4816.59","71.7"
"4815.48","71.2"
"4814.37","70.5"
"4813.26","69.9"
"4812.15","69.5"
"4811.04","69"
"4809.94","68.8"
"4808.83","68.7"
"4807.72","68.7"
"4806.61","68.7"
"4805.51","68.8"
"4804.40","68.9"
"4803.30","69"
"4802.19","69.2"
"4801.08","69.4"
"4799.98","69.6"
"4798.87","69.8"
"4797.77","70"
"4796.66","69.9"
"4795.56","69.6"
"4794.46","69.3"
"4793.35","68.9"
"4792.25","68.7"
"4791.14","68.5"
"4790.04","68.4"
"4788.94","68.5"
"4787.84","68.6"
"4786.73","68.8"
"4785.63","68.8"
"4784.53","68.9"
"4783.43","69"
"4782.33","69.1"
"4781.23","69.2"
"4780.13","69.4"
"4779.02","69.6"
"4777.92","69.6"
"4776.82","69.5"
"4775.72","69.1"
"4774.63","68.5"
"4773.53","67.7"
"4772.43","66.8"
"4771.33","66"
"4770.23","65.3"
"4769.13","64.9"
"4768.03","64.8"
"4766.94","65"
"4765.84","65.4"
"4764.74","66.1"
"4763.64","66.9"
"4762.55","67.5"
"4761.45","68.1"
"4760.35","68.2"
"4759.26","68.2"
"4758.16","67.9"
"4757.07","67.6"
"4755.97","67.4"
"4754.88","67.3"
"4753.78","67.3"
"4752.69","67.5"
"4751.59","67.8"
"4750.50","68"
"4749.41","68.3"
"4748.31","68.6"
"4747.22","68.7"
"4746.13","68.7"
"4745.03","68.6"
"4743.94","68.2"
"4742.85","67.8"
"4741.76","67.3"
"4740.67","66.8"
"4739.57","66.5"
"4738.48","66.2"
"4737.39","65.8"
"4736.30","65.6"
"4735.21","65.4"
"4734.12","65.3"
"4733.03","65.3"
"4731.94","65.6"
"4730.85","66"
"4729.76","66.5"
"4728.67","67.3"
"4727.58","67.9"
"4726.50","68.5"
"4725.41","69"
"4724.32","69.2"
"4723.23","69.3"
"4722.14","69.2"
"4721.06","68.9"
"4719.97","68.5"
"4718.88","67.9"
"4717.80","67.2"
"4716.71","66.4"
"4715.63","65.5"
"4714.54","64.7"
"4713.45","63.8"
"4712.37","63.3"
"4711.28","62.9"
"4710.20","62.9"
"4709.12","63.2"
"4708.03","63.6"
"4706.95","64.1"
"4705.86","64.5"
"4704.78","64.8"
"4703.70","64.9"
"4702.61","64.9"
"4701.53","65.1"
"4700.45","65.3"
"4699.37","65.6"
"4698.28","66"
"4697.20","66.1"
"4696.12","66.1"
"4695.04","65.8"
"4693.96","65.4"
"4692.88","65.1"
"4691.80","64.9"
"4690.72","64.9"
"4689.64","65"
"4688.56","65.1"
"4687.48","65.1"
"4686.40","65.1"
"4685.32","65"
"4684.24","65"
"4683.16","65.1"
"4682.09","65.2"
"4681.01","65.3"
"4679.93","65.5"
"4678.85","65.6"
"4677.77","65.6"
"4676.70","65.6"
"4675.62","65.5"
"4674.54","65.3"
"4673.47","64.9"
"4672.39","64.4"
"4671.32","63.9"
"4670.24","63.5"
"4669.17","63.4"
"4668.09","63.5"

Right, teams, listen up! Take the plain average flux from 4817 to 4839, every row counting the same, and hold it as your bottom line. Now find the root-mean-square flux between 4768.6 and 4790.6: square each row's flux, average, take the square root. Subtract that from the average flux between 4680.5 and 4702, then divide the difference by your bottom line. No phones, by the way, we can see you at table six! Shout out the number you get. -0.042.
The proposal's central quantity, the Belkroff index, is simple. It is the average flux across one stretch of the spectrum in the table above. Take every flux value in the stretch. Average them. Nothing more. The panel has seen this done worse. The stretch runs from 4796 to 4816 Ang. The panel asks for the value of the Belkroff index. 69.4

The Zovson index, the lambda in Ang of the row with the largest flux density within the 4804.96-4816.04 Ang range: 4815.48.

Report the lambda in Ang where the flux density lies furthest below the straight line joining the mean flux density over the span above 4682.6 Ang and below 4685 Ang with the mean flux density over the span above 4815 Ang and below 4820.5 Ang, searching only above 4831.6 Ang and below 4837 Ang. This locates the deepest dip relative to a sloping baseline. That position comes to 4836.59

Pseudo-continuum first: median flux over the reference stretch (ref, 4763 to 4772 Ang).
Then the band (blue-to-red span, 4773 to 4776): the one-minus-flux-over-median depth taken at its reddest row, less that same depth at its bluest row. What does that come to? -0.021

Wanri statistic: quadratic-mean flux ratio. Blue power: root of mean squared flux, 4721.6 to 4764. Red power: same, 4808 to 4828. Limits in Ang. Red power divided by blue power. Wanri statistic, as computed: 1.05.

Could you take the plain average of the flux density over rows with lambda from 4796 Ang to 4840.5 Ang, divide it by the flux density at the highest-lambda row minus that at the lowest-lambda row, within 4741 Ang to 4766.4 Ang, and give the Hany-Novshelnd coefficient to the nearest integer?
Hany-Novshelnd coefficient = -37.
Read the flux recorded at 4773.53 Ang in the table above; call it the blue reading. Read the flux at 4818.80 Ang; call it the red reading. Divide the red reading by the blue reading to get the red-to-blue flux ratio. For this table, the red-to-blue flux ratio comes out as 1.07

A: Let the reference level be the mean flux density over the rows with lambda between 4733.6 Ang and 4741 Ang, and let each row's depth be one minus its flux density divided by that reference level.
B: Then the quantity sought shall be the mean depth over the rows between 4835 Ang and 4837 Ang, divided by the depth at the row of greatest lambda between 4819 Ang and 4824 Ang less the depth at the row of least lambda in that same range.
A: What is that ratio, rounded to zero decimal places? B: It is -13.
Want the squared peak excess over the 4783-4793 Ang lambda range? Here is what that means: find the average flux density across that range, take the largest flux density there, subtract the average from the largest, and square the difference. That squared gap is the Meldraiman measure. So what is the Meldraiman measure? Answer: 0.1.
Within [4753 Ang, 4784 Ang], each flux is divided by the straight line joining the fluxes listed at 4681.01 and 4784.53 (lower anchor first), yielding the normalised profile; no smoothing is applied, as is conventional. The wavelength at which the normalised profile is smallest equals 4768.03 Ang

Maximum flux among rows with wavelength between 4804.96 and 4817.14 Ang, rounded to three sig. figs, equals 71.7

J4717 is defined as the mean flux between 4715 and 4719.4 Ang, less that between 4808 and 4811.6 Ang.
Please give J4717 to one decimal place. -2.1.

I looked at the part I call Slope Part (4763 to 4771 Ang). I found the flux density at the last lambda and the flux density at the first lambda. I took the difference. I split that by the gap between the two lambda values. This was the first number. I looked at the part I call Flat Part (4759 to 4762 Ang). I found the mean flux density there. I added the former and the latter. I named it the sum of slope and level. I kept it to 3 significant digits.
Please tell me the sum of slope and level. 67.9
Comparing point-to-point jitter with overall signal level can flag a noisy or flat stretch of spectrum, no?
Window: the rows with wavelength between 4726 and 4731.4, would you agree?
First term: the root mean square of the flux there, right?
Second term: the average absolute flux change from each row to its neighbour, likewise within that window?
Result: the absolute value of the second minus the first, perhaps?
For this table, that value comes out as 66.6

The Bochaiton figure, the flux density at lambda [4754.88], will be 67.3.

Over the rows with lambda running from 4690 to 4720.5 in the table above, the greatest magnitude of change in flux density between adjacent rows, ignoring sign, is 0.90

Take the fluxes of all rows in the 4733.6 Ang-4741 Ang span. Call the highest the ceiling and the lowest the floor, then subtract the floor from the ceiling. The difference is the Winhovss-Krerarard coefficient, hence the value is 1.5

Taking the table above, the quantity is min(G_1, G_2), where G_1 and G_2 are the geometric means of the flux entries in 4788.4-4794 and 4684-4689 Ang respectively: 65.1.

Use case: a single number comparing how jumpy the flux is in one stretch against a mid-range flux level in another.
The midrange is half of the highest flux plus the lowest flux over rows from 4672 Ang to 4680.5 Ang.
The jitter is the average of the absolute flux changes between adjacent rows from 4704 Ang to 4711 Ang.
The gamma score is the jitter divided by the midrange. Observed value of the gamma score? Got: 0.0058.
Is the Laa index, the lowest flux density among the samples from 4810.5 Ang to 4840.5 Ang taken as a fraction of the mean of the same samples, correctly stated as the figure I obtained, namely 0.975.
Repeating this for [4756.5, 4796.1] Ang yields 0.954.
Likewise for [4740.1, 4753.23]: 0.982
